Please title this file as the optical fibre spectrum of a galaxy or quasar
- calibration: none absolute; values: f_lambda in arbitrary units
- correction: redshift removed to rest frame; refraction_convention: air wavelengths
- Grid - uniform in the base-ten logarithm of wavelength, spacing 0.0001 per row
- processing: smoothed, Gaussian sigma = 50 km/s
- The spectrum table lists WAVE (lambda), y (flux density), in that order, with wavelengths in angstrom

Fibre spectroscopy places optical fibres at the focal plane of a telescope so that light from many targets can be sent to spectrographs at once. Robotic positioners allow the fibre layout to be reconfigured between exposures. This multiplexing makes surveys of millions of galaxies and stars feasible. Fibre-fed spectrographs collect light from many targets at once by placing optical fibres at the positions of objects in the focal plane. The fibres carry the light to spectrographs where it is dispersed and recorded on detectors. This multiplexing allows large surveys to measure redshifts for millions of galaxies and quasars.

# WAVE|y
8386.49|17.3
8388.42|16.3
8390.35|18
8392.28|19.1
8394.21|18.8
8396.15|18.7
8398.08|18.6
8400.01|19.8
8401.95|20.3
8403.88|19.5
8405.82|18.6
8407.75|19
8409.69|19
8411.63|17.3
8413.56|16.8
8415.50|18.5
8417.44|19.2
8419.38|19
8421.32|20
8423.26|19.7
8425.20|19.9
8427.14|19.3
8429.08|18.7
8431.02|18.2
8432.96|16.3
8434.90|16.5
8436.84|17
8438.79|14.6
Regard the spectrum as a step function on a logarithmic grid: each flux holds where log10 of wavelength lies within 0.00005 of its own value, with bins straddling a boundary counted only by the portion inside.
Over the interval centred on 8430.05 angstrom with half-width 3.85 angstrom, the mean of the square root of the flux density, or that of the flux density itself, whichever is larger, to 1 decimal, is 18.1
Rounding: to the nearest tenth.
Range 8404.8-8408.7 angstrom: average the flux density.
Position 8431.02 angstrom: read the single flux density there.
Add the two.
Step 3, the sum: 37.0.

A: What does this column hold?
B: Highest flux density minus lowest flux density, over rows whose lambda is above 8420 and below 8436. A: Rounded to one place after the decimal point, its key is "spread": 3.7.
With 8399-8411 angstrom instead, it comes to 1.7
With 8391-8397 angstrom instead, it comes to 0.4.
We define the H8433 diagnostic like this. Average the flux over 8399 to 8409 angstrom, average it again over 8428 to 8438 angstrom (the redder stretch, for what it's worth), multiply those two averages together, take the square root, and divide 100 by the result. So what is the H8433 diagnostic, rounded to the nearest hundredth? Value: 5.45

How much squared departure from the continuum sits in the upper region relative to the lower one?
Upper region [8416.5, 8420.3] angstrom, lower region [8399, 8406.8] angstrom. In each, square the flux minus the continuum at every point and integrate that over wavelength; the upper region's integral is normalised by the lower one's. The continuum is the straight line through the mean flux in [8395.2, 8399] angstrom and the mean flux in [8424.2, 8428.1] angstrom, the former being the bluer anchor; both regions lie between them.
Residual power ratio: 0.0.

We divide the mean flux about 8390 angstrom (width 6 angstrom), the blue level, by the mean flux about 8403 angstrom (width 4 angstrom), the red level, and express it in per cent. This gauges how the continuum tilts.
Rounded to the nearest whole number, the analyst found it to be 89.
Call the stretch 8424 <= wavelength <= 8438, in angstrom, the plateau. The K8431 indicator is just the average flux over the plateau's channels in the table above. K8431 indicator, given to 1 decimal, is 18.0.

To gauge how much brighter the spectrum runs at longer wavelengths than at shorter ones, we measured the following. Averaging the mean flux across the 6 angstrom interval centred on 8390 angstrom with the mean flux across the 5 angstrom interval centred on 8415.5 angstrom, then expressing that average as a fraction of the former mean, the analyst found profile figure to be 1.01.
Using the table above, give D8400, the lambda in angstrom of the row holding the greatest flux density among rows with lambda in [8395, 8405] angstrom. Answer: 8401.95 angstrom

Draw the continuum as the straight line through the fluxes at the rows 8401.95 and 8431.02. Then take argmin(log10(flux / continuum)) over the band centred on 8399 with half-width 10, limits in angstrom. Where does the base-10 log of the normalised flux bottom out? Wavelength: 8390.35 angstrom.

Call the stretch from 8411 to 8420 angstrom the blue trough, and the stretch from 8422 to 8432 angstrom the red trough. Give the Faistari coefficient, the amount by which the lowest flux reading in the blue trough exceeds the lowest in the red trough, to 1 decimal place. -1.4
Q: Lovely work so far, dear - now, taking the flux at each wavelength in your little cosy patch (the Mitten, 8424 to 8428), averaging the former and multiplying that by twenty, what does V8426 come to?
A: 392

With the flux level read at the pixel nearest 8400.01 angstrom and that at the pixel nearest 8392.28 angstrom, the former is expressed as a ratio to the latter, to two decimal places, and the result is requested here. 1.04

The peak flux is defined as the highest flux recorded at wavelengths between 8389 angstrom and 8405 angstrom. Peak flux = 20.3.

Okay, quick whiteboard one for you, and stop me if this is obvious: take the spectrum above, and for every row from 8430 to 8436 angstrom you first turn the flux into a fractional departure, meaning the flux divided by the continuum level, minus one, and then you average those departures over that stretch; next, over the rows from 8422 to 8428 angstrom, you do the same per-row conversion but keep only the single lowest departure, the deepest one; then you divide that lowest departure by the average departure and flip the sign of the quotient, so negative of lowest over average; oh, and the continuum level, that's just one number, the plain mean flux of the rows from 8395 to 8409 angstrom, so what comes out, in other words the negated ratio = 0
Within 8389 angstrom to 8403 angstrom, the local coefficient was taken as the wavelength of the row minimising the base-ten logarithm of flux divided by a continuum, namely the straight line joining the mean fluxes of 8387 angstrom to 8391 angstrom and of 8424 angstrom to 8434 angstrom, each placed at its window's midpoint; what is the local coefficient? 8390.35 angstrom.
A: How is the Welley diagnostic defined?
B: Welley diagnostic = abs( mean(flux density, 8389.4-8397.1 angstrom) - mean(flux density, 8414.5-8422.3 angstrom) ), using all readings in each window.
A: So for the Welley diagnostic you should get 0.5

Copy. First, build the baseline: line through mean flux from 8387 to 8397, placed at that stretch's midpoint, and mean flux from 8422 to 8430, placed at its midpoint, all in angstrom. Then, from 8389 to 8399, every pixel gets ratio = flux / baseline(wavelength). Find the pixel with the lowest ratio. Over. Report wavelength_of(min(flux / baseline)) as 8390.35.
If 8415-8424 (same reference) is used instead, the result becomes 8415.50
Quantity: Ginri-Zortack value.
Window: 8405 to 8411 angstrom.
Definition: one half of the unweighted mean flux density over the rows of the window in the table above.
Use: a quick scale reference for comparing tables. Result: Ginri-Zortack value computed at 9.4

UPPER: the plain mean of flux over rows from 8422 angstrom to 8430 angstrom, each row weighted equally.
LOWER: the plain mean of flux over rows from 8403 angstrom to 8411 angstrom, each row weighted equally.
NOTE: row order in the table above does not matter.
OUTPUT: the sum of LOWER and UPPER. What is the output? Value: 38.4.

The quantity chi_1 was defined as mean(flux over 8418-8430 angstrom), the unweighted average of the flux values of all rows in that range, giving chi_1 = 19.4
